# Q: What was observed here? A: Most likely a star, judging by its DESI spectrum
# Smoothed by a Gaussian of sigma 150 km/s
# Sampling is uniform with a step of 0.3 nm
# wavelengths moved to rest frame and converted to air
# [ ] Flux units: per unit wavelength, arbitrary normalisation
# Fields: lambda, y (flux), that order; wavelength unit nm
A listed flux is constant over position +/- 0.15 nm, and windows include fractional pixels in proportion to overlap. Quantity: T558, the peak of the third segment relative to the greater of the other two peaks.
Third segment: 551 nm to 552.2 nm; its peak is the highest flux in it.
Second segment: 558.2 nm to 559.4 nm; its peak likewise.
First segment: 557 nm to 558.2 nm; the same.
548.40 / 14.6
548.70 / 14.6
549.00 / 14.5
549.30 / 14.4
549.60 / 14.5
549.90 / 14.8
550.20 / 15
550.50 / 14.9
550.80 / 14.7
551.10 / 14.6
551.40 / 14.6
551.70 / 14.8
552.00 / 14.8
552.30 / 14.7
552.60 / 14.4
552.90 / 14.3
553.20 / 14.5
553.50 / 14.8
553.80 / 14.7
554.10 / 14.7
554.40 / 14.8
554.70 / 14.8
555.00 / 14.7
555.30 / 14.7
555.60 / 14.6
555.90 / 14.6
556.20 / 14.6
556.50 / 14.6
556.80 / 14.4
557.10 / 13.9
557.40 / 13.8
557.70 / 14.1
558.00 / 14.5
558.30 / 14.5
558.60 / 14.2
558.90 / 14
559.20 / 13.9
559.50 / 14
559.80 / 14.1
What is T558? 1.02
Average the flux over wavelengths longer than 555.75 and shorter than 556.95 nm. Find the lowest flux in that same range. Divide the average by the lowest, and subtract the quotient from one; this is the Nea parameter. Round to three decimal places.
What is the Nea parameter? -0.010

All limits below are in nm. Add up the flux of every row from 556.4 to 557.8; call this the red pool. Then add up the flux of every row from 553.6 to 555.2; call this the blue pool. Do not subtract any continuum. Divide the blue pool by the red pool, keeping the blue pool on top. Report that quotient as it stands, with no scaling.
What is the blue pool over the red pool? 1.04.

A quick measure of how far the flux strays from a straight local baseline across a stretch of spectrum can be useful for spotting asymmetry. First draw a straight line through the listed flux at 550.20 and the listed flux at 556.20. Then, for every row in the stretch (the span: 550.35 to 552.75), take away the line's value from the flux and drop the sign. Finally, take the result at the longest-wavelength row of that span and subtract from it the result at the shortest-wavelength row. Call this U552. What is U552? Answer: 0.36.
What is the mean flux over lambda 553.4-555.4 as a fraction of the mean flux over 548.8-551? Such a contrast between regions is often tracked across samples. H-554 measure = 1.004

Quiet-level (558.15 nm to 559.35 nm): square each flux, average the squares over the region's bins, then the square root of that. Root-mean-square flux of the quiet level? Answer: 14.2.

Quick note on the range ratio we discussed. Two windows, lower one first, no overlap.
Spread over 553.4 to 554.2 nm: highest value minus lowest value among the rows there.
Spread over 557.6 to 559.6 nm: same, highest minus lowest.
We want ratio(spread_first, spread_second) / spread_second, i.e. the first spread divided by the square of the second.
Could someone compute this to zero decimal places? 0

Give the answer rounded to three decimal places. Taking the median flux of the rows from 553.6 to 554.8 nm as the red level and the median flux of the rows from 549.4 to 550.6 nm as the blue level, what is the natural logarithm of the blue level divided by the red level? 0.007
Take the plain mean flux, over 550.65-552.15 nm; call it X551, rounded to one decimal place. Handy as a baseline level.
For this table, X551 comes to 14.7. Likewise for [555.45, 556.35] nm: 14.6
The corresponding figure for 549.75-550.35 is 14.9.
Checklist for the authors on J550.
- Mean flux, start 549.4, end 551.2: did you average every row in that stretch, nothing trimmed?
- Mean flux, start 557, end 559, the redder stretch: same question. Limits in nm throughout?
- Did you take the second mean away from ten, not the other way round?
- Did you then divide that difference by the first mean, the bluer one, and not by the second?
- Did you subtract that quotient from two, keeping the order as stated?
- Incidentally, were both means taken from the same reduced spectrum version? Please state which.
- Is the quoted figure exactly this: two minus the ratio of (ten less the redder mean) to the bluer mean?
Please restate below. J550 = 2.28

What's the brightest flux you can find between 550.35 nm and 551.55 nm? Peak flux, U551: 14.9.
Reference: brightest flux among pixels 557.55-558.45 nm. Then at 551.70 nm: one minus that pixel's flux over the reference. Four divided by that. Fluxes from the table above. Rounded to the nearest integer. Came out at -193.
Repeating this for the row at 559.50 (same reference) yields 116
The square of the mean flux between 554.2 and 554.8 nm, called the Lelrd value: 219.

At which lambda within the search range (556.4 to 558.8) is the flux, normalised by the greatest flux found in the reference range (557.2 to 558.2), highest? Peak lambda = 556.50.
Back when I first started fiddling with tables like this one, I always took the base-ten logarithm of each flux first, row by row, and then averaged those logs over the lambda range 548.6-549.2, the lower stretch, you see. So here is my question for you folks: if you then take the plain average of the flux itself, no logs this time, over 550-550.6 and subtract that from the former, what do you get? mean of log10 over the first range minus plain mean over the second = -13.8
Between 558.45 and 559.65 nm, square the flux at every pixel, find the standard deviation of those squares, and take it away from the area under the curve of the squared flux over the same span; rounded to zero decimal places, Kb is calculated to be 233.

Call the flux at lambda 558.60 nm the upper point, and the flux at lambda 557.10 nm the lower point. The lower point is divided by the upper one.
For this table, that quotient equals 0.98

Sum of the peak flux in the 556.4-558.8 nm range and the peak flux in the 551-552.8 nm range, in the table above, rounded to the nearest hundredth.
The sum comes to 29.40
